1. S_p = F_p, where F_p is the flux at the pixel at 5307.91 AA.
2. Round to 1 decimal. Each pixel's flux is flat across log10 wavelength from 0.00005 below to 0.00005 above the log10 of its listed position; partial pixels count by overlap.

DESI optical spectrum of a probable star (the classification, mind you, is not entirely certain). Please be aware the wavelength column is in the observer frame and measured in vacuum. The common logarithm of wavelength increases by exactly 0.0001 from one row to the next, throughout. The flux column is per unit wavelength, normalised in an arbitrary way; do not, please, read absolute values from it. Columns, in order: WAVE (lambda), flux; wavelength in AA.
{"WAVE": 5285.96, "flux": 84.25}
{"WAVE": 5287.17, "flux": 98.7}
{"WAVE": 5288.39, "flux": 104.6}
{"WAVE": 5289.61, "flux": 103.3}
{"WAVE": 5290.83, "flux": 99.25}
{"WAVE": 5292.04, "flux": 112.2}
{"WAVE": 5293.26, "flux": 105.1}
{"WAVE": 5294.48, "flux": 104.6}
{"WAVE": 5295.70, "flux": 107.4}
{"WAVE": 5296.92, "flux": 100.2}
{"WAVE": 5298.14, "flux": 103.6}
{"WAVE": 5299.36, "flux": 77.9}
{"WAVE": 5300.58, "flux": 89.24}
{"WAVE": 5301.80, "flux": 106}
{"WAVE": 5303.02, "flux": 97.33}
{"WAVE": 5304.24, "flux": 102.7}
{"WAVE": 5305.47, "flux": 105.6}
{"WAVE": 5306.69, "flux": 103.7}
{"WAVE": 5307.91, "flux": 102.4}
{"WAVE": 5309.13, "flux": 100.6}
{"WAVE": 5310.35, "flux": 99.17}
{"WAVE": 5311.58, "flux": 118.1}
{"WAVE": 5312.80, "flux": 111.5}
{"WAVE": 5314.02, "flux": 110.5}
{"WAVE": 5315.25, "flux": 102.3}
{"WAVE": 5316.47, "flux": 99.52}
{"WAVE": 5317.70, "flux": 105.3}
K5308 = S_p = 102.4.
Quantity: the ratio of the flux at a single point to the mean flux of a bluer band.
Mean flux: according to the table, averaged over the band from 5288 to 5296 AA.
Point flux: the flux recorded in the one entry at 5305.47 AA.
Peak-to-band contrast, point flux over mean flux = 1.00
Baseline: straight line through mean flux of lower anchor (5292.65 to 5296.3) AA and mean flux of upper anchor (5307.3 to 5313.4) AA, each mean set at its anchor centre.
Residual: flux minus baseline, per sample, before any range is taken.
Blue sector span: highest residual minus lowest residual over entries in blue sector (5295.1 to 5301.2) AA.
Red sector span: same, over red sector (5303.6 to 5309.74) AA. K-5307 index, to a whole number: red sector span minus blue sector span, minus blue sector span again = -54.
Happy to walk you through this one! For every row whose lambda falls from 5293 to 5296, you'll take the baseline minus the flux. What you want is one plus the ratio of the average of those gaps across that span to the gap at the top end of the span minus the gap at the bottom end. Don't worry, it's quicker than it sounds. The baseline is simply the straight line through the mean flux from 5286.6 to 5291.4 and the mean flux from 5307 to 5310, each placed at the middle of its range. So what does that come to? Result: 2.8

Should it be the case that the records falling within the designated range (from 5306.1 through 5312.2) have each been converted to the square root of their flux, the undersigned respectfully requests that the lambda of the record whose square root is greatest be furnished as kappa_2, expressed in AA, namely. 5311.58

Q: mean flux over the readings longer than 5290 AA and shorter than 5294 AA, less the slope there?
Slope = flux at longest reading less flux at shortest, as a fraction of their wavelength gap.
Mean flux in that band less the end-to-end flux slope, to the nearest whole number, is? 103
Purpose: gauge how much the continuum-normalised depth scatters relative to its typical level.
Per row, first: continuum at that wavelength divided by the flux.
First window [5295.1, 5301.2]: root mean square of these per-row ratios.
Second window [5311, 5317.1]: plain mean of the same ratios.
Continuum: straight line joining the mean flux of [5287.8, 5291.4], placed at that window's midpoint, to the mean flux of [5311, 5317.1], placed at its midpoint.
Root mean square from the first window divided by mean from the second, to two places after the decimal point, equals 1.11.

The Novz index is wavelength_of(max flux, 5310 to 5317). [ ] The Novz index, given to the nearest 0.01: 5311.58 AA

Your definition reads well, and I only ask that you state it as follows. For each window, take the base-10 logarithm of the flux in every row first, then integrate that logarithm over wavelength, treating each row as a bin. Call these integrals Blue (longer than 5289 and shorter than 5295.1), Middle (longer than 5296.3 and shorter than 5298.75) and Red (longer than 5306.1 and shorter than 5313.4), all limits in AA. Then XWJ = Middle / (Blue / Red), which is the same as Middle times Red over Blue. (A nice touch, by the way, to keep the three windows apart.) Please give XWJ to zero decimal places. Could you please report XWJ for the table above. 6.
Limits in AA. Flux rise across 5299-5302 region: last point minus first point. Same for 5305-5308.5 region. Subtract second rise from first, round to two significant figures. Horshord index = 31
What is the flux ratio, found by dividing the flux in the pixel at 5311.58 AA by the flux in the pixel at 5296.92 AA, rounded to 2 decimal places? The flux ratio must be 1.18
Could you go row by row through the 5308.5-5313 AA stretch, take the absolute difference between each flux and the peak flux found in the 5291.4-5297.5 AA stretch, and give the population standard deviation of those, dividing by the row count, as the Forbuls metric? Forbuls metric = 4.9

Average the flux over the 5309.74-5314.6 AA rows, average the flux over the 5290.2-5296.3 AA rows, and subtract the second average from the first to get 4.1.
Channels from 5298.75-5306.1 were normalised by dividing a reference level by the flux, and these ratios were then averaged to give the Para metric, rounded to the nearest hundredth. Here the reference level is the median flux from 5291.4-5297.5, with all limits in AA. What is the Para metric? 1.10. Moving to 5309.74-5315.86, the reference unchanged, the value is 0.97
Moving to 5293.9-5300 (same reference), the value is 1.08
